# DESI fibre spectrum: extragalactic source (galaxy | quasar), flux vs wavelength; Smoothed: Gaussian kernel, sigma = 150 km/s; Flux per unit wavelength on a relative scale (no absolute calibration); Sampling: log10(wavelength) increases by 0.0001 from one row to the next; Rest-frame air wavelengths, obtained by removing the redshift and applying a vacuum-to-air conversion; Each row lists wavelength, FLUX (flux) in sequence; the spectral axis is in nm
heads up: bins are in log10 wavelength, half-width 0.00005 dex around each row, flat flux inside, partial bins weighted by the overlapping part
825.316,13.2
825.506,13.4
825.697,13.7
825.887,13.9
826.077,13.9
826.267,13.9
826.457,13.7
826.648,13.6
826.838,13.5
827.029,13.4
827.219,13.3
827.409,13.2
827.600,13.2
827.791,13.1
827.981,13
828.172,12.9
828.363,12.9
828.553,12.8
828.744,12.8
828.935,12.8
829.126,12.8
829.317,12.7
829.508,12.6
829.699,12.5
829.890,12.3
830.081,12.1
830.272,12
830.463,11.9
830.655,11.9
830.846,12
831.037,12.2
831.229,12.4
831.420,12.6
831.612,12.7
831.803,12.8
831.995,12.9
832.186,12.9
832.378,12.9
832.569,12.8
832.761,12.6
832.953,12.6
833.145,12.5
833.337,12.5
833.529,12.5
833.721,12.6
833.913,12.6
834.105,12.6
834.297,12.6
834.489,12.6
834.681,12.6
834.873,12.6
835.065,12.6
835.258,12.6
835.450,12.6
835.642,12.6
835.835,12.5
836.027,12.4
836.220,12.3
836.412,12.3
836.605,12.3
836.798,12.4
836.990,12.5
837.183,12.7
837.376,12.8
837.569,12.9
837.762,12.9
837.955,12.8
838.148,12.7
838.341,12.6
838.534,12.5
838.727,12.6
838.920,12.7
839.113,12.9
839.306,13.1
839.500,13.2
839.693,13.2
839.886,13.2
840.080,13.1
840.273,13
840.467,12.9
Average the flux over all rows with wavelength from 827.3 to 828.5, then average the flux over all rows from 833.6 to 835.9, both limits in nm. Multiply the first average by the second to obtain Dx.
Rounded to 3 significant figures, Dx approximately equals 164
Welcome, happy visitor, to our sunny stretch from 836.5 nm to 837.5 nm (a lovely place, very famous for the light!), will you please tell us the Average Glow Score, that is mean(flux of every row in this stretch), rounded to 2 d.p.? 12.54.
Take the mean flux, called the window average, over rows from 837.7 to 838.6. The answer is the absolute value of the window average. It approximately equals 12.70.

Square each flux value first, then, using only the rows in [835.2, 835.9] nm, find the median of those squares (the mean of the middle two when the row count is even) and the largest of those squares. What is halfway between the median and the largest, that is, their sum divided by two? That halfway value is 159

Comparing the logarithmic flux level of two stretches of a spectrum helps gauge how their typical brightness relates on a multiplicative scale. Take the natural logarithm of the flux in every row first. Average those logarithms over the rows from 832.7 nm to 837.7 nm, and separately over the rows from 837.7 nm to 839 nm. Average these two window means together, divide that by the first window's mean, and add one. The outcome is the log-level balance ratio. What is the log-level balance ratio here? 2.00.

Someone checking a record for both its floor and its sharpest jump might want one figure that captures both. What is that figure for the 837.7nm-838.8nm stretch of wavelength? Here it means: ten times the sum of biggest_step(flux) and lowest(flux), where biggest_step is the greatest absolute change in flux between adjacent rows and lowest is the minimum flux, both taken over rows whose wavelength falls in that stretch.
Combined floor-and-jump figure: 126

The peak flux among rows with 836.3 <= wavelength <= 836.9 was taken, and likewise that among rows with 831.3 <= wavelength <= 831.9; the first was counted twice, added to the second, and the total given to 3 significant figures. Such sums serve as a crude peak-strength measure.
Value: 37.6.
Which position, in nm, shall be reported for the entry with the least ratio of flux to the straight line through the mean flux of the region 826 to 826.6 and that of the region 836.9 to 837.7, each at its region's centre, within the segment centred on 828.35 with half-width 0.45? 828.553 nm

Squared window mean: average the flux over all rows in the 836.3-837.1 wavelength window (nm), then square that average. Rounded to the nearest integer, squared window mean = 153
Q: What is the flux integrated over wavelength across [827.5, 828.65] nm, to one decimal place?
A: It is 14.9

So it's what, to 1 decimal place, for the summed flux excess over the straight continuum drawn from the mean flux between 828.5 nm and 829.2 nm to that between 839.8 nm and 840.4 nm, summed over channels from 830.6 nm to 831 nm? -1.8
